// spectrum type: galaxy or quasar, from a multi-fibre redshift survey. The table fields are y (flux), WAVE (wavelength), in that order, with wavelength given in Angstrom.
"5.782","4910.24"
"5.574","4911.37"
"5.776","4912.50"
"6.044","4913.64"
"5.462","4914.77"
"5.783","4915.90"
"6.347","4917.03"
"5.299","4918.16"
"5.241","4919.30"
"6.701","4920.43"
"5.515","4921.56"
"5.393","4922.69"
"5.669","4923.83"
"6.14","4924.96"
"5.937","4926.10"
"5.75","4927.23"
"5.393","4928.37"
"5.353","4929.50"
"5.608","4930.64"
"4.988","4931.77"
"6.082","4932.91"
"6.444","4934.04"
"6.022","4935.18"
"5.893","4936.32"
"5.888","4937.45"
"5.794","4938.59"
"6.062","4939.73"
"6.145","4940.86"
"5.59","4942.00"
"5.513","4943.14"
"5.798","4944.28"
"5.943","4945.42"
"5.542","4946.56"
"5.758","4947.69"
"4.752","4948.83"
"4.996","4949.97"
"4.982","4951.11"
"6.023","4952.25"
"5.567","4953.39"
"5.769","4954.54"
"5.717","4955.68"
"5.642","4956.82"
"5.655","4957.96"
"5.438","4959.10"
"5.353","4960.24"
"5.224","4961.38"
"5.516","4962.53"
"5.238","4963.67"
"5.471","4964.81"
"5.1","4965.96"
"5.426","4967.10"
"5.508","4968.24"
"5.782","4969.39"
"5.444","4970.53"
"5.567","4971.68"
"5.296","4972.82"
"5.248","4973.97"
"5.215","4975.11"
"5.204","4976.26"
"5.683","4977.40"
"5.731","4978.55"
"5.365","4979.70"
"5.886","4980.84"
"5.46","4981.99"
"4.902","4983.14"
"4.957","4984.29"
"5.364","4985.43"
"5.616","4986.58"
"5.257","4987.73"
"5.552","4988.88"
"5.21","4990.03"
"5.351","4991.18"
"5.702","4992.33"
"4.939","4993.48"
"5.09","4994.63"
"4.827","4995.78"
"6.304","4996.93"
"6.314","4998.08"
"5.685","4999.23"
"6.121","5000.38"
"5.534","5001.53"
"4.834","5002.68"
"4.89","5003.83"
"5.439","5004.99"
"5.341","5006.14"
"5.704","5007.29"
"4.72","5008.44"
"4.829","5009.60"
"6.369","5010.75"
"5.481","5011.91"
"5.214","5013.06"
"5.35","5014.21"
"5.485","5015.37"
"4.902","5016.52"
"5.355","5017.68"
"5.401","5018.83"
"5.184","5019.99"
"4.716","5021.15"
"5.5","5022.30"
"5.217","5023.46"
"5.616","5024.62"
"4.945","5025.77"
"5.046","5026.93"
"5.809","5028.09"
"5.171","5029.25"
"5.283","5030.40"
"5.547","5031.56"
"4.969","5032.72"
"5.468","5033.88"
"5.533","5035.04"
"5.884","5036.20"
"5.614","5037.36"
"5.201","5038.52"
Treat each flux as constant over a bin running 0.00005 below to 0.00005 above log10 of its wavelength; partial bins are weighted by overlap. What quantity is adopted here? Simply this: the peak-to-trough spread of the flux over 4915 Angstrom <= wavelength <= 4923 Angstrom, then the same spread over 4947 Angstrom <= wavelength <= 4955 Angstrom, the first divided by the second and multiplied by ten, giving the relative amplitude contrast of 11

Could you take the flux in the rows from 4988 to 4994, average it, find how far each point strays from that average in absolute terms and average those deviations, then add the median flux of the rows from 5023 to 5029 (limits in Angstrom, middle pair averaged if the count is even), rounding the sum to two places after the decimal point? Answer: 5.44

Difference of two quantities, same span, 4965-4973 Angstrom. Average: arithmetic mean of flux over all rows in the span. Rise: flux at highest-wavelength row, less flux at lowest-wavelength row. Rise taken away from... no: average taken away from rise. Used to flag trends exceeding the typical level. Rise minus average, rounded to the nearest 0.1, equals -5.3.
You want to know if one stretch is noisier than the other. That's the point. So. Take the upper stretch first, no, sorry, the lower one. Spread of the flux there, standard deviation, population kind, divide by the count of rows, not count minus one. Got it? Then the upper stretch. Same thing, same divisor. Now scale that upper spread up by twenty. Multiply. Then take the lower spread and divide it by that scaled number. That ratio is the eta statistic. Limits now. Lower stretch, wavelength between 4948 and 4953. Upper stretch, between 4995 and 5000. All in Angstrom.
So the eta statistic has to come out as 0.040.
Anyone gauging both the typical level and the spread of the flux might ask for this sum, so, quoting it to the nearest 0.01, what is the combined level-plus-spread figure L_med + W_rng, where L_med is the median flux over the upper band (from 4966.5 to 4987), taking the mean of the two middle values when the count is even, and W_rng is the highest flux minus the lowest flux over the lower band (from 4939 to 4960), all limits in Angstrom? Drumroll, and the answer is 6.83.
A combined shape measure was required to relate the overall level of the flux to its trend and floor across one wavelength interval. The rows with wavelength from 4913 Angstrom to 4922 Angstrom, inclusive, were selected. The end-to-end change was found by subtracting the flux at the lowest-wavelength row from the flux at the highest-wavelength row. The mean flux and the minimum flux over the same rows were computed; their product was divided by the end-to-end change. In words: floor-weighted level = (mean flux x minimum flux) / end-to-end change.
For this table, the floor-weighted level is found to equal -57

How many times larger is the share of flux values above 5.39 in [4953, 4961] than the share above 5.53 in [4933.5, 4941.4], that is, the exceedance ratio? 0.86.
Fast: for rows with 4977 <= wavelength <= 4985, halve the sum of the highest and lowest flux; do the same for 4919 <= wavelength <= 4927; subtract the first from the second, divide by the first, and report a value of 0.11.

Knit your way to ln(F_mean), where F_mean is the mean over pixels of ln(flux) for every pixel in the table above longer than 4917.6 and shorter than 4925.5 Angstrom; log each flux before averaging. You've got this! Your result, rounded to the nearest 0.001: 0.553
